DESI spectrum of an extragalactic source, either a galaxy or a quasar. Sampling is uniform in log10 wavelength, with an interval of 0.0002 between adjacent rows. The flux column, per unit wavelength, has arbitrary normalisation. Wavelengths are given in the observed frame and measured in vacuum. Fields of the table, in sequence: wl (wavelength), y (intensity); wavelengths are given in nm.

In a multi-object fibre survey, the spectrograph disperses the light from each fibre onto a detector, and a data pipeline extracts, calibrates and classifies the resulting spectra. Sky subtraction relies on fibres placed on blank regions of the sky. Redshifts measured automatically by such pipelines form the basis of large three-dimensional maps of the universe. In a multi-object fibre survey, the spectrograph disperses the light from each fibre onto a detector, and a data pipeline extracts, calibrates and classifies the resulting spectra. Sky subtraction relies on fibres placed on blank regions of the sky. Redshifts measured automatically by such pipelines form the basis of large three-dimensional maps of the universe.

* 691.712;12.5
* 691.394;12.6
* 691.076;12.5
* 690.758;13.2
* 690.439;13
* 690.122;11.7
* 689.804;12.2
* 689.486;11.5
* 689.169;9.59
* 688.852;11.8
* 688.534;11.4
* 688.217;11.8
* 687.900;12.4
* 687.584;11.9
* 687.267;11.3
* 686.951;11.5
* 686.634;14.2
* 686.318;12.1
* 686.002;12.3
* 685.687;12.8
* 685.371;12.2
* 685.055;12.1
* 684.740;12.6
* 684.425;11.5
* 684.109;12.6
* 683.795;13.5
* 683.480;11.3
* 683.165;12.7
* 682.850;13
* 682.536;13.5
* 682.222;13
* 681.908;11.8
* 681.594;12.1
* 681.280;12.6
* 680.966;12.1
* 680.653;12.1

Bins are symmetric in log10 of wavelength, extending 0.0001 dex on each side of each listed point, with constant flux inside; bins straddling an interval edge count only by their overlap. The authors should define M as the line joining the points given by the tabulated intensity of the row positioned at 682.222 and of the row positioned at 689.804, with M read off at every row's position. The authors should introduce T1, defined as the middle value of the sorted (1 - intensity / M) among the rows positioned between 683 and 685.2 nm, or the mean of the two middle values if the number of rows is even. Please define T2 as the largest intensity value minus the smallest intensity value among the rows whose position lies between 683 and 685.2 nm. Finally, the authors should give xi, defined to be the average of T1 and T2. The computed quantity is 1.1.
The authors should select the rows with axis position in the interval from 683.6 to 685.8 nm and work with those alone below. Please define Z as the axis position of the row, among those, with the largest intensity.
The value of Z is 683.795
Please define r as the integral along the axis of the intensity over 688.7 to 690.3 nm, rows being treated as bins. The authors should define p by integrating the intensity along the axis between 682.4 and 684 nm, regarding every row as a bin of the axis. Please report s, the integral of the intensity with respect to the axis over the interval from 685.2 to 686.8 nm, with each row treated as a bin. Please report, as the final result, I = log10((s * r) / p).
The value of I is 1.26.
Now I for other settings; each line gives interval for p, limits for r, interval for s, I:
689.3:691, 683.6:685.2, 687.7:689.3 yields 1.24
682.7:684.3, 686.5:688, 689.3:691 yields 1.28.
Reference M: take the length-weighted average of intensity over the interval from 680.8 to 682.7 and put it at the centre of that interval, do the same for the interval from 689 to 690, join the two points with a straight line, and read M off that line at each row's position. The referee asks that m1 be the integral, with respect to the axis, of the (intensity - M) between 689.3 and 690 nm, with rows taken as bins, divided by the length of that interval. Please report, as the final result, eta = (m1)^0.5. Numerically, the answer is 0.81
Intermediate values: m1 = 0.7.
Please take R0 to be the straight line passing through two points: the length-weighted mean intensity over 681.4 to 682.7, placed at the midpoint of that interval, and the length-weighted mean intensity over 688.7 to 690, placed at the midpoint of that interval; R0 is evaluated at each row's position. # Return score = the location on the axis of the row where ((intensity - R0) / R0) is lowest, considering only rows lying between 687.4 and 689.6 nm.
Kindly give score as 689.169 nm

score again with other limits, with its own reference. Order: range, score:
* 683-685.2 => 683.480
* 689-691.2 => 689.169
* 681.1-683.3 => 681.908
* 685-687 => 686.951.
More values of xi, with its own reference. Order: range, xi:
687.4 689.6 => 1.4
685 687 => 1.4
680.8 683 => 0.9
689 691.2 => 1.8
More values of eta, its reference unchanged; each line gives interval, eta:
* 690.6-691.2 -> 1.41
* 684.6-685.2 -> 0.63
